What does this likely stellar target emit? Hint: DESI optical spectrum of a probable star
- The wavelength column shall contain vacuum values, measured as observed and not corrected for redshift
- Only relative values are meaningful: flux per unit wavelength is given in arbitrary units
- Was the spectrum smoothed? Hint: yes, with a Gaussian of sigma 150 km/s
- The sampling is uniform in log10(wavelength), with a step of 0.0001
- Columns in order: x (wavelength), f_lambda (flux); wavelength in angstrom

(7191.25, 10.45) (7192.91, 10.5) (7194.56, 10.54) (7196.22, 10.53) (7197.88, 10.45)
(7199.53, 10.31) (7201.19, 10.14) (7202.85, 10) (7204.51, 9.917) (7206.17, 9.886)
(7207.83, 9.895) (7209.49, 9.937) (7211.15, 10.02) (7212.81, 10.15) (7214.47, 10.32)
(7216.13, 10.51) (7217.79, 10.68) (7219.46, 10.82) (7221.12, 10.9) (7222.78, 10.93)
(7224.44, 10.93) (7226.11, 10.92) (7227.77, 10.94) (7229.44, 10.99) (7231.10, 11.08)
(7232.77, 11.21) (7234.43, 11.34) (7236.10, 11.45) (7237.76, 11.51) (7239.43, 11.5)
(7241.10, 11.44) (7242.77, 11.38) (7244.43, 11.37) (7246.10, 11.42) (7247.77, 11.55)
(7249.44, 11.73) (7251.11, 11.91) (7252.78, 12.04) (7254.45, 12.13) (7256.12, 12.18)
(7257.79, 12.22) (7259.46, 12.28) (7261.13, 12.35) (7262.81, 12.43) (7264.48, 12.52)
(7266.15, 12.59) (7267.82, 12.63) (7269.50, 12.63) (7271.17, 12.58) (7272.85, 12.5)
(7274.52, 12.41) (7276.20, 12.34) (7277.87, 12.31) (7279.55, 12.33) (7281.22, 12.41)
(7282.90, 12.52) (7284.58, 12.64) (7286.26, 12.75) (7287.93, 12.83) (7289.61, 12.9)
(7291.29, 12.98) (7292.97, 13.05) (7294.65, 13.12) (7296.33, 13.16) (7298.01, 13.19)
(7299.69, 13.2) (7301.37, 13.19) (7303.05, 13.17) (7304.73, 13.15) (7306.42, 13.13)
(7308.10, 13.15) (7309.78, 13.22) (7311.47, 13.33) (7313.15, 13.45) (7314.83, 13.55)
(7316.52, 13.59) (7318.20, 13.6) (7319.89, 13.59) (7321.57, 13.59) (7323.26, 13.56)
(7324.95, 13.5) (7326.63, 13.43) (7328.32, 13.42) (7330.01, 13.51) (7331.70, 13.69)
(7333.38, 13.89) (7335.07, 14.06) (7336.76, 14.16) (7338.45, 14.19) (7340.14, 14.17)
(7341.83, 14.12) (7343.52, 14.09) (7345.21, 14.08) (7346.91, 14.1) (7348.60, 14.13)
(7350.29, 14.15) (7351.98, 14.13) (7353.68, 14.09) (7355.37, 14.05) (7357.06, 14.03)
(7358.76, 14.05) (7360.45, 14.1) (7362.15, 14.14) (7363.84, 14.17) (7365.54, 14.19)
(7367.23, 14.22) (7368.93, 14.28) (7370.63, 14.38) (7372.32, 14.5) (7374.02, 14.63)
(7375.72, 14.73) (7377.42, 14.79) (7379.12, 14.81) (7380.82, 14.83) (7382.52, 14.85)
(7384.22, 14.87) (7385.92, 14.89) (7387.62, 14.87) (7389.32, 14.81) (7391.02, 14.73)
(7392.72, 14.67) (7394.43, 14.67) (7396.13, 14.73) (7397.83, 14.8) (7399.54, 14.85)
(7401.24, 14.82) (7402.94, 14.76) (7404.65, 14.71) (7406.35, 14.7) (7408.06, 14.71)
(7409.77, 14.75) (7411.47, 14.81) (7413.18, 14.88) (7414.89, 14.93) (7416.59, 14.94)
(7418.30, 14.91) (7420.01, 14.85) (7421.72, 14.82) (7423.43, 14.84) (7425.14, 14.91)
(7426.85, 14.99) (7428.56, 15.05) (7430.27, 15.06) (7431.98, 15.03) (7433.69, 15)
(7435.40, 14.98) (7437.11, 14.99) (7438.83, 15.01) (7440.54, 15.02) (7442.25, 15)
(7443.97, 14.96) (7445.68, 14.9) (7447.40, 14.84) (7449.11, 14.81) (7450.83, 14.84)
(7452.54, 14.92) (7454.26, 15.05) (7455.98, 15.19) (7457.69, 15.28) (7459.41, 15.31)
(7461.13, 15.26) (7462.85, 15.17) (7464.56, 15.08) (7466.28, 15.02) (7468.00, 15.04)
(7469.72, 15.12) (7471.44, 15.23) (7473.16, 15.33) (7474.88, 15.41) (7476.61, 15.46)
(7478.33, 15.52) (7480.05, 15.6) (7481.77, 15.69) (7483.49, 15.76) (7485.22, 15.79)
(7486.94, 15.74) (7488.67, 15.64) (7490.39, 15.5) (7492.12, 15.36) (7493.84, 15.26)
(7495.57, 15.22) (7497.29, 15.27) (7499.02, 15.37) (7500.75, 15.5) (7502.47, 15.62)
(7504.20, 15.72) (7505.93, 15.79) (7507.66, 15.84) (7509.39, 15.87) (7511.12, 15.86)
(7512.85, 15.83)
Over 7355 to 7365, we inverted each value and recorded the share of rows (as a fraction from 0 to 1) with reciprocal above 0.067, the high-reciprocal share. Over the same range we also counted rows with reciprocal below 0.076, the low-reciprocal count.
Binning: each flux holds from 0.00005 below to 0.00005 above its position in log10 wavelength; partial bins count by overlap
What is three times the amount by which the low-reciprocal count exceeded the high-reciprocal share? 15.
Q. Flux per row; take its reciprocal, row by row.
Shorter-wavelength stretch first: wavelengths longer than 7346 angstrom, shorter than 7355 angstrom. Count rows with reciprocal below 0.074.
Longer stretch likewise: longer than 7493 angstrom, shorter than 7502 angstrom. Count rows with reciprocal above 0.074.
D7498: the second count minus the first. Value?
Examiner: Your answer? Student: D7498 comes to -5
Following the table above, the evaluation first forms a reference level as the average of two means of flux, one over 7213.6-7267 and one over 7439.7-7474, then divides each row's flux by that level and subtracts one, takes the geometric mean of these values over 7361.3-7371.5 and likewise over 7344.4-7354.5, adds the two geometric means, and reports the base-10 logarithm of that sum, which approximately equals -0.872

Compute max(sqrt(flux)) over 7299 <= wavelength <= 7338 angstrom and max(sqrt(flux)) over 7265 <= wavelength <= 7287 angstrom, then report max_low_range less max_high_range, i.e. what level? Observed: -0.19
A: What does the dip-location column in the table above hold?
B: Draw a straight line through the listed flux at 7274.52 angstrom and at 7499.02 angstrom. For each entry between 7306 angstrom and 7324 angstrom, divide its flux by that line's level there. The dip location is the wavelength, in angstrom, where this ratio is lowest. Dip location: 7308.10 angstrom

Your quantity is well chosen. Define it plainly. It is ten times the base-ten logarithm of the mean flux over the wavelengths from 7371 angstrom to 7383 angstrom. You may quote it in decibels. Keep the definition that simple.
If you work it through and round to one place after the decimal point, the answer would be 11.7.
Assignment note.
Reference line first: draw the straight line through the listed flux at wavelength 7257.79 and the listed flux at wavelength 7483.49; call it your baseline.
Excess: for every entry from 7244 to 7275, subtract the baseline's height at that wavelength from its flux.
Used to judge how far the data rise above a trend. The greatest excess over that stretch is 0.25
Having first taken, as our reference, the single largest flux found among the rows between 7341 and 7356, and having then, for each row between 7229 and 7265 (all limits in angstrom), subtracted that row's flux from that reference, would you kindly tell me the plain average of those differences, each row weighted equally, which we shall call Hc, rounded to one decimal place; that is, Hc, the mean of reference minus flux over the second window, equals 2.4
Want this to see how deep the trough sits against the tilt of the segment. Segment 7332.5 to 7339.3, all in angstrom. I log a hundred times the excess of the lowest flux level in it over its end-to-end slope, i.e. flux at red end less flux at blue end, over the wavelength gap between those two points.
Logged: 1383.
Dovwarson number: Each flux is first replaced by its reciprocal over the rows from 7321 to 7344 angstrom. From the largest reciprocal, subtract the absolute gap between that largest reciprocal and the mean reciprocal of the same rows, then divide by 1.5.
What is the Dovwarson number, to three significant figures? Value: 0.0483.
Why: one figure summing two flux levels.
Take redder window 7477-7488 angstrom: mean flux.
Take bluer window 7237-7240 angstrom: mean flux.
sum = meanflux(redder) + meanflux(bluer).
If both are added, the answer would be 27.2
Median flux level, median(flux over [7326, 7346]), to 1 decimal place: 14.1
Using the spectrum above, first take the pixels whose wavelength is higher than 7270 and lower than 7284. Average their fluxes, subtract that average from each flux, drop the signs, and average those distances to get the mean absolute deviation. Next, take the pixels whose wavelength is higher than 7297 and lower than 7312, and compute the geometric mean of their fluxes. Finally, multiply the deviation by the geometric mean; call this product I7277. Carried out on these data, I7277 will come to 1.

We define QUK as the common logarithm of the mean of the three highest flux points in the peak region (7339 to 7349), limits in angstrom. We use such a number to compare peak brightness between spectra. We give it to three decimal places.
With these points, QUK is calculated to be 1.150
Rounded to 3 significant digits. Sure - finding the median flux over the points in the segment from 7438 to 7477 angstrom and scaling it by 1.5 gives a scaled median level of 22.6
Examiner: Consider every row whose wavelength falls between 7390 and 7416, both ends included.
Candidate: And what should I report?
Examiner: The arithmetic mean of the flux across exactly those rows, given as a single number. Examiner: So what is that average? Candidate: 14.8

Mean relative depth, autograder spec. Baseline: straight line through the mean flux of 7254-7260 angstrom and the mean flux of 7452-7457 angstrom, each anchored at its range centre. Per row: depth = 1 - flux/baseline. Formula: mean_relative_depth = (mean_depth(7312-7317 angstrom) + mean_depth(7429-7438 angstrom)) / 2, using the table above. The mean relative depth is -0.03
